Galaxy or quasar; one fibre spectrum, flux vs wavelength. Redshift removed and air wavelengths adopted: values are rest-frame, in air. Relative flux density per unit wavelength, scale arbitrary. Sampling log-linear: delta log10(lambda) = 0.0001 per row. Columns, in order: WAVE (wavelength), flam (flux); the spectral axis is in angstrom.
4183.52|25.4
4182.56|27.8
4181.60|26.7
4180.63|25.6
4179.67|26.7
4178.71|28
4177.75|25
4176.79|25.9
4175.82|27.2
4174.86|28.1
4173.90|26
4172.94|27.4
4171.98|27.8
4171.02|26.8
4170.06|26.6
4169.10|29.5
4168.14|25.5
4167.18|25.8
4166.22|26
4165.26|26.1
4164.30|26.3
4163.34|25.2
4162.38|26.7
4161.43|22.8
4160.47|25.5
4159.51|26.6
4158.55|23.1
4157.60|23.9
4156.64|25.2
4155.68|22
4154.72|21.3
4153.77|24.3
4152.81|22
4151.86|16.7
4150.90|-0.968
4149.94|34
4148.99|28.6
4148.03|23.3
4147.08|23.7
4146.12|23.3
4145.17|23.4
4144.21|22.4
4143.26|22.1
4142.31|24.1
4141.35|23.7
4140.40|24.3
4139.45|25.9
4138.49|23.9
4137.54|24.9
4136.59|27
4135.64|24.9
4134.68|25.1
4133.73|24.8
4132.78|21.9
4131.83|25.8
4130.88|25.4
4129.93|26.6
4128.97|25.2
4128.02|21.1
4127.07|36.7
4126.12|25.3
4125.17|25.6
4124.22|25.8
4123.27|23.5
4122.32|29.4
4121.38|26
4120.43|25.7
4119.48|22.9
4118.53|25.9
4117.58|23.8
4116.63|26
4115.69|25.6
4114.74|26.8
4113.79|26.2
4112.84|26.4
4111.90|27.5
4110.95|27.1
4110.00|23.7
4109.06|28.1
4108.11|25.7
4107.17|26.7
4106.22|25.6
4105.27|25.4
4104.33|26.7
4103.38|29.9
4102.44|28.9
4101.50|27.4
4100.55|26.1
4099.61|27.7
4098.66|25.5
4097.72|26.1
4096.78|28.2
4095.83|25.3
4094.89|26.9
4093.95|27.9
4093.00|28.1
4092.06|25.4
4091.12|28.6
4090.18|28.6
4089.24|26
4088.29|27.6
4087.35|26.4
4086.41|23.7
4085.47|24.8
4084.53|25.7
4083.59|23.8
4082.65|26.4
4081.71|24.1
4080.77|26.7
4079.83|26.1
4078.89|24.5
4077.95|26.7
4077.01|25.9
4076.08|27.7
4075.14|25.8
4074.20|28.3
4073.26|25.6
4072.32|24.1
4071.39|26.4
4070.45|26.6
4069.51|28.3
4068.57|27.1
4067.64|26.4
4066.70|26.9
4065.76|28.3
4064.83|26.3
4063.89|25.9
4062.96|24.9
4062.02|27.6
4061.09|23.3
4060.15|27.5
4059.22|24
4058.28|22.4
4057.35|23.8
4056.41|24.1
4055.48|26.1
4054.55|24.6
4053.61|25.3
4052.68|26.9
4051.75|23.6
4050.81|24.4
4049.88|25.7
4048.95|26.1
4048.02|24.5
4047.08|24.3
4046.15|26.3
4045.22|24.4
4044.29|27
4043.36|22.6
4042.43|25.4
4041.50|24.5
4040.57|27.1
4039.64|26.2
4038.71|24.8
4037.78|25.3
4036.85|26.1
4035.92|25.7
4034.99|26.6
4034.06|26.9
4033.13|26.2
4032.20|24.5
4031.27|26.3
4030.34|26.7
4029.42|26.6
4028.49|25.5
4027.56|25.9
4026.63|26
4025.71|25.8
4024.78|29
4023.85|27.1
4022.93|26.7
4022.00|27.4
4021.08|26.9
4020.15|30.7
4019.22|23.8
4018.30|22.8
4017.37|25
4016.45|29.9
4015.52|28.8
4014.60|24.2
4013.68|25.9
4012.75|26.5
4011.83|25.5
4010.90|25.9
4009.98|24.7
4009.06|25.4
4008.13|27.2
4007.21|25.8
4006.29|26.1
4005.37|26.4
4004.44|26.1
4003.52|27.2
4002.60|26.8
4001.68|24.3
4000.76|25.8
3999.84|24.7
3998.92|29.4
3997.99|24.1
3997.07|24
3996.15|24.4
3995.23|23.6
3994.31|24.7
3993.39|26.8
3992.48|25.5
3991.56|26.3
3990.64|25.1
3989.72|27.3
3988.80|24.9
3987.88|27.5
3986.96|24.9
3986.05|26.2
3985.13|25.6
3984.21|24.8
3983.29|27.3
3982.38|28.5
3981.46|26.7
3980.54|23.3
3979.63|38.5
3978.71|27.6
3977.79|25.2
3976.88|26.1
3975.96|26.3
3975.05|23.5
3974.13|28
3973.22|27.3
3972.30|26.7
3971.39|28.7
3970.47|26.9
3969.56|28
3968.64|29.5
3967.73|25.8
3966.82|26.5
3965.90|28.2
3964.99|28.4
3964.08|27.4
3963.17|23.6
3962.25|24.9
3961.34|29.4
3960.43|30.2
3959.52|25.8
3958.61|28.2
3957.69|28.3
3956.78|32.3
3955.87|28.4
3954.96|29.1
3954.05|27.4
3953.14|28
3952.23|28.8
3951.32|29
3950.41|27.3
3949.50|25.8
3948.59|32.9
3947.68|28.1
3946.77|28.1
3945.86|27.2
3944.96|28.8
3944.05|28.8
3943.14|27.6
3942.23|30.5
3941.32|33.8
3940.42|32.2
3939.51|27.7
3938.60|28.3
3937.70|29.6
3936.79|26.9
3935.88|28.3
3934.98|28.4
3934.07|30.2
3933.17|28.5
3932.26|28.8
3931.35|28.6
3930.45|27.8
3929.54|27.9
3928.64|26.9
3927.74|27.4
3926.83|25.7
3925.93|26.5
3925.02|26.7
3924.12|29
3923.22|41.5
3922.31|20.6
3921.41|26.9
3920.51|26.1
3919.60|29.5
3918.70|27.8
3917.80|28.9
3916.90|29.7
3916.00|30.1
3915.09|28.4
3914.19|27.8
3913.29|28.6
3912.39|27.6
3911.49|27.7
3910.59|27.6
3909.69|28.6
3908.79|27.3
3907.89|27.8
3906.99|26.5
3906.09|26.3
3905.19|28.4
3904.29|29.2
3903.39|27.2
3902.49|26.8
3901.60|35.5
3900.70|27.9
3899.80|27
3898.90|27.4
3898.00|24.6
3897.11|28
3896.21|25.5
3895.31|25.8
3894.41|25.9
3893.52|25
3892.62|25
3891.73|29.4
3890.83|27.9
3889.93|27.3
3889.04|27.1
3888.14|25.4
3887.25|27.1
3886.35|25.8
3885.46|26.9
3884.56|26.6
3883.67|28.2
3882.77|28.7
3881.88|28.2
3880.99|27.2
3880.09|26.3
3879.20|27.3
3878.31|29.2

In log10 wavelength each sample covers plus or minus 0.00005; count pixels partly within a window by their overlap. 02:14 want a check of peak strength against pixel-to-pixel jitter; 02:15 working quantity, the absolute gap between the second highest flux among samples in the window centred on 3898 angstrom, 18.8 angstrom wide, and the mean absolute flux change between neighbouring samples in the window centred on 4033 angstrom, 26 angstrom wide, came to 28.1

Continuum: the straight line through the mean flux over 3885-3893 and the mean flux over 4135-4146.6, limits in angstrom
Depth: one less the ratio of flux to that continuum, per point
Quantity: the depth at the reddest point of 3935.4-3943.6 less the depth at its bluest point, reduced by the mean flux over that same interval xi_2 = -29.4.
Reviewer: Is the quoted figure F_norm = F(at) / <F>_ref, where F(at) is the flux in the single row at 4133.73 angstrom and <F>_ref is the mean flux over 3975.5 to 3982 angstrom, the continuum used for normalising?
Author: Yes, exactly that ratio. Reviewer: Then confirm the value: 0.90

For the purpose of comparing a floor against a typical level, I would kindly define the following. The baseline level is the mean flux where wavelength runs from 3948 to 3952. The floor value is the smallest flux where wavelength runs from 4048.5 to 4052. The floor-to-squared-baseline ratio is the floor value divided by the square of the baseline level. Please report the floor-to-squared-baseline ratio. 0.0286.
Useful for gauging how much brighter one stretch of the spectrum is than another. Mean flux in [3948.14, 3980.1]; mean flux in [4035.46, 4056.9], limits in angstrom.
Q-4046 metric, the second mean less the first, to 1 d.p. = -2.7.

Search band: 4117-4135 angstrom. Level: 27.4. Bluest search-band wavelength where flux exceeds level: 4122.32 angstrom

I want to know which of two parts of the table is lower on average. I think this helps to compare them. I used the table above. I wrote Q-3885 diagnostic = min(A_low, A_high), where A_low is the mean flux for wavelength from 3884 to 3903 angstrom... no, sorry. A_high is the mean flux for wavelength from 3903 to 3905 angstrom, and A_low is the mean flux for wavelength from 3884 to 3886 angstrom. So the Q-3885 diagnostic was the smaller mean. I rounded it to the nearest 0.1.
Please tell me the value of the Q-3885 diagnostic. 26.8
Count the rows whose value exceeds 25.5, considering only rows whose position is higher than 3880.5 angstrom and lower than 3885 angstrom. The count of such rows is 5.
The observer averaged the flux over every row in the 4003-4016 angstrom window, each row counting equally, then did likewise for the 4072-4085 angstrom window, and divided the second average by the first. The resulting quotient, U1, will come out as 0.99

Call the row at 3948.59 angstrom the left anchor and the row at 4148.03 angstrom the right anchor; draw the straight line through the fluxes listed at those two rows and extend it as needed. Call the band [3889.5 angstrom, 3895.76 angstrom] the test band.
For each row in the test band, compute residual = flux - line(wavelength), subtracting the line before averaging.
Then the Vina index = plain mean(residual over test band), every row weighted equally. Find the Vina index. -9.0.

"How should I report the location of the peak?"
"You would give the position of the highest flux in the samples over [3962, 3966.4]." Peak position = 3964.99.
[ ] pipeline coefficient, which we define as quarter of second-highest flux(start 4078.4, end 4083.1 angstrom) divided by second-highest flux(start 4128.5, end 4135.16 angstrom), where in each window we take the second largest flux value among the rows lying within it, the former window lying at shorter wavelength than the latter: 0.256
